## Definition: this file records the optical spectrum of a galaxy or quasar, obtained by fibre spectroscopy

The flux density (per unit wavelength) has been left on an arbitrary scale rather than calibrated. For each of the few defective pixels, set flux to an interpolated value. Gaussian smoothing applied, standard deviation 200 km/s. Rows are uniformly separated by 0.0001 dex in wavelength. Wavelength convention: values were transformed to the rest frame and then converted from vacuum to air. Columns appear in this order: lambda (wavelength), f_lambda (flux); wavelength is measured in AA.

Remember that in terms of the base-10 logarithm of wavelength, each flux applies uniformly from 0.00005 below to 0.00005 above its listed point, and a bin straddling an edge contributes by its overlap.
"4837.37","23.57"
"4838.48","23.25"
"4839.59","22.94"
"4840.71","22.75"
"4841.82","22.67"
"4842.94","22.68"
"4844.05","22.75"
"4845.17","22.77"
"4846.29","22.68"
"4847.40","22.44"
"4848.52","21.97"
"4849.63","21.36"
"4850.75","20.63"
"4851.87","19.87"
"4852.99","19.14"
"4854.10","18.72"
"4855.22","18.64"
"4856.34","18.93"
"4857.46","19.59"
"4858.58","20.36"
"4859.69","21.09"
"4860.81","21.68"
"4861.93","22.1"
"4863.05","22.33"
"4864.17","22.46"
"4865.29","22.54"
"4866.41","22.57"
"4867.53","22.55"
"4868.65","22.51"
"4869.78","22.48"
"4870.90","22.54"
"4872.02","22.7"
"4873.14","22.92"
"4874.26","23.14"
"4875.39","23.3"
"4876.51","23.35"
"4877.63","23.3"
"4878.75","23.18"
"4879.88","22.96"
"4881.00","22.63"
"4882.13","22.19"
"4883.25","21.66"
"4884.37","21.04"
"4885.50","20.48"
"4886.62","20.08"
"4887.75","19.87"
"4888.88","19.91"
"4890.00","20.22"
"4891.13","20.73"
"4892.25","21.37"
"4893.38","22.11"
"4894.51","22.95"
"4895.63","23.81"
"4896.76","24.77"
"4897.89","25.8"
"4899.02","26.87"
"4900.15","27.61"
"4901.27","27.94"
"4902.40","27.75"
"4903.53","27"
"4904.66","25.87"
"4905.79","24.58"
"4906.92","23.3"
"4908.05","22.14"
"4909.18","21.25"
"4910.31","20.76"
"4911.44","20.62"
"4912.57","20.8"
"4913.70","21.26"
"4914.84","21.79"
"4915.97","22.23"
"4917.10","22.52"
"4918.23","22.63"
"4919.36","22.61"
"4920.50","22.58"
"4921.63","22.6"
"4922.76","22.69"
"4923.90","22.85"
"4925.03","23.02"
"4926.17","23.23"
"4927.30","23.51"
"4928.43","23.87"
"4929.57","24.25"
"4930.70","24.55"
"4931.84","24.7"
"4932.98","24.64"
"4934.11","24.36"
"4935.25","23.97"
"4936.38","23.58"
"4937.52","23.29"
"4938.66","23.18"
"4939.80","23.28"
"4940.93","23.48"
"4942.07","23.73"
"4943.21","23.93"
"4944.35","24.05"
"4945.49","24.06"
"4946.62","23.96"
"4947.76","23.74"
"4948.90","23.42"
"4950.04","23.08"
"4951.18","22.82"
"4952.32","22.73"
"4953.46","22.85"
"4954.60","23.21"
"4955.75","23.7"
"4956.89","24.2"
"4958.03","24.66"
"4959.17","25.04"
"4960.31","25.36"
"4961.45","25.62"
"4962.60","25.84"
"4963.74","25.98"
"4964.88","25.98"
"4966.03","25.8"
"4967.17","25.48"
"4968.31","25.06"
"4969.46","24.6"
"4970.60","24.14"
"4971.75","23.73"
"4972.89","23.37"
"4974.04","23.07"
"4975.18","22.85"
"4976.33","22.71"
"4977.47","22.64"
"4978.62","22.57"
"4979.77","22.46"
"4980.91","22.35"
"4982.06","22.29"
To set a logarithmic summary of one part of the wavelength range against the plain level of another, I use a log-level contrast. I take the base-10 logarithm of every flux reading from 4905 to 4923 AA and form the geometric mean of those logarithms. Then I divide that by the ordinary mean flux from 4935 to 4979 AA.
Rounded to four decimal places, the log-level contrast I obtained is 0.0561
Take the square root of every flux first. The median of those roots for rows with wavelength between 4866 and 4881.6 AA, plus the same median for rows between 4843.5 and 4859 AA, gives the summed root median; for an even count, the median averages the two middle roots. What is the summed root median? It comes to 9.30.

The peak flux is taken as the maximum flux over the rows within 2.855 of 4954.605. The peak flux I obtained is 24.2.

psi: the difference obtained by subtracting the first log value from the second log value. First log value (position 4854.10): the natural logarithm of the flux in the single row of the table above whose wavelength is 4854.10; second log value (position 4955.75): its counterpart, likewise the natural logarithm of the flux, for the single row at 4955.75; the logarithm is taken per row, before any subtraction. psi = 0.24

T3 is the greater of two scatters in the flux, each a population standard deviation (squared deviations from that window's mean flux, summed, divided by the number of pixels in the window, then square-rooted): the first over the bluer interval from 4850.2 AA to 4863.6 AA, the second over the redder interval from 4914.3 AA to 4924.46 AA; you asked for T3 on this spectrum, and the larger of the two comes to 1.3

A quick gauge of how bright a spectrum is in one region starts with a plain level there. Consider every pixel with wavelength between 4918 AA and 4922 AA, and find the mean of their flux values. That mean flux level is 22.6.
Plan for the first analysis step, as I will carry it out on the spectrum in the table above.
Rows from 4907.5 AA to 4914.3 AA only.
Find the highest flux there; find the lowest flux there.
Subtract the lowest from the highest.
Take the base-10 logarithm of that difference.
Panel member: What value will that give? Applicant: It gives 0.2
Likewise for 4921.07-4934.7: 0.3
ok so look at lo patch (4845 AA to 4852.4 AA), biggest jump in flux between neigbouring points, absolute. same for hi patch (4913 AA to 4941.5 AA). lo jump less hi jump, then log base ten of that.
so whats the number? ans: -0.64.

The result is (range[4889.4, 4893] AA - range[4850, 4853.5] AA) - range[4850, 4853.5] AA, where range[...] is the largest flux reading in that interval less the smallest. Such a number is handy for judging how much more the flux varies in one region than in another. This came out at -1.8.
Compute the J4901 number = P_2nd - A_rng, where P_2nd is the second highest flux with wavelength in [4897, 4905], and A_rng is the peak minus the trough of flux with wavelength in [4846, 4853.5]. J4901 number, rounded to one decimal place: 24.2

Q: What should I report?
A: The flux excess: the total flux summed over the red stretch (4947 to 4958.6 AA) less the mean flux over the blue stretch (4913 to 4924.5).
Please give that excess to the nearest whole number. 212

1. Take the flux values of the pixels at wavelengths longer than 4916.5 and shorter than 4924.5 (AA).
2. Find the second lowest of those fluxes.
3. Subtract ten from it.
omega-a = 12.6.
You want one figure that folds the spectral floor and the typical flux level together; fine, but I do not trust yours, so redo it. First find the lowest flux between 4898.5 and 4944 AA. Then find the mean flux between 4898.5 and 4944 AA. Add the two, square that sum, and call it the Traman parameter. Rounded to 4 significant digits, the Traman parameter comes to 1957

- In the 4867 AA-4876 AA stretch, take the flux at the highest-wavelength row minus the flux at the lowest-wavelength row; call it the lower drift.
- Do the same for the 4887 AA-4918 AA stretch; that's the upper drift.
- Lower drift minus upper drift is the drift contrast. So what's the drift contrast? -1.9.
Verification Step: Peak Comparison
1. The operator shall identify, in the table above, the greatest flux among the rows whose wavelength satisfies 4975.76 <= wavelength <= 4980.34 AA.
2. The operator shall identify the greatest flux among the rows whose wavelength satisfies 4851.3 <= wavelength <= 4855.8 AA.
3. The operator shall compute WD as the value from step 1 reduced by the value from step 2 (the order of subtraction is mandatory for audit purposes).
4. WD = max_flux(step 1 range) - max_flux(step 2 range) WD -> 2.8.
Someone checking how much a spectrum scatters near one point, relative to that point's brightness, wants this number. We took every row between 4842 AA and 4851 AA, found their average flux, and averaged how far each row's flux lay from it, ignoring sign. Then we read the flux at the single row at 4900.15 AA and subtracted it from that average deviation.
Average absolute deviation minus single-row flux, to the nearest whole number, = -27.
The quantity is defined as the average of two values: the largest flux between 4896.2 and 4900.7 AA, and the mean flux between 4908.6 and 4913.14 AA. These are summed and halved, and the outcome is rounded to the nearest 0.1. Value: 24.2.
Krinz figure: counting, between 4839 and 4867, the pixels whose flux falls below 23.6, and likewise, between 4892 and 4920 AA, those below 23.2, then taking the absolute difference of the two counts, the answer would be 11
